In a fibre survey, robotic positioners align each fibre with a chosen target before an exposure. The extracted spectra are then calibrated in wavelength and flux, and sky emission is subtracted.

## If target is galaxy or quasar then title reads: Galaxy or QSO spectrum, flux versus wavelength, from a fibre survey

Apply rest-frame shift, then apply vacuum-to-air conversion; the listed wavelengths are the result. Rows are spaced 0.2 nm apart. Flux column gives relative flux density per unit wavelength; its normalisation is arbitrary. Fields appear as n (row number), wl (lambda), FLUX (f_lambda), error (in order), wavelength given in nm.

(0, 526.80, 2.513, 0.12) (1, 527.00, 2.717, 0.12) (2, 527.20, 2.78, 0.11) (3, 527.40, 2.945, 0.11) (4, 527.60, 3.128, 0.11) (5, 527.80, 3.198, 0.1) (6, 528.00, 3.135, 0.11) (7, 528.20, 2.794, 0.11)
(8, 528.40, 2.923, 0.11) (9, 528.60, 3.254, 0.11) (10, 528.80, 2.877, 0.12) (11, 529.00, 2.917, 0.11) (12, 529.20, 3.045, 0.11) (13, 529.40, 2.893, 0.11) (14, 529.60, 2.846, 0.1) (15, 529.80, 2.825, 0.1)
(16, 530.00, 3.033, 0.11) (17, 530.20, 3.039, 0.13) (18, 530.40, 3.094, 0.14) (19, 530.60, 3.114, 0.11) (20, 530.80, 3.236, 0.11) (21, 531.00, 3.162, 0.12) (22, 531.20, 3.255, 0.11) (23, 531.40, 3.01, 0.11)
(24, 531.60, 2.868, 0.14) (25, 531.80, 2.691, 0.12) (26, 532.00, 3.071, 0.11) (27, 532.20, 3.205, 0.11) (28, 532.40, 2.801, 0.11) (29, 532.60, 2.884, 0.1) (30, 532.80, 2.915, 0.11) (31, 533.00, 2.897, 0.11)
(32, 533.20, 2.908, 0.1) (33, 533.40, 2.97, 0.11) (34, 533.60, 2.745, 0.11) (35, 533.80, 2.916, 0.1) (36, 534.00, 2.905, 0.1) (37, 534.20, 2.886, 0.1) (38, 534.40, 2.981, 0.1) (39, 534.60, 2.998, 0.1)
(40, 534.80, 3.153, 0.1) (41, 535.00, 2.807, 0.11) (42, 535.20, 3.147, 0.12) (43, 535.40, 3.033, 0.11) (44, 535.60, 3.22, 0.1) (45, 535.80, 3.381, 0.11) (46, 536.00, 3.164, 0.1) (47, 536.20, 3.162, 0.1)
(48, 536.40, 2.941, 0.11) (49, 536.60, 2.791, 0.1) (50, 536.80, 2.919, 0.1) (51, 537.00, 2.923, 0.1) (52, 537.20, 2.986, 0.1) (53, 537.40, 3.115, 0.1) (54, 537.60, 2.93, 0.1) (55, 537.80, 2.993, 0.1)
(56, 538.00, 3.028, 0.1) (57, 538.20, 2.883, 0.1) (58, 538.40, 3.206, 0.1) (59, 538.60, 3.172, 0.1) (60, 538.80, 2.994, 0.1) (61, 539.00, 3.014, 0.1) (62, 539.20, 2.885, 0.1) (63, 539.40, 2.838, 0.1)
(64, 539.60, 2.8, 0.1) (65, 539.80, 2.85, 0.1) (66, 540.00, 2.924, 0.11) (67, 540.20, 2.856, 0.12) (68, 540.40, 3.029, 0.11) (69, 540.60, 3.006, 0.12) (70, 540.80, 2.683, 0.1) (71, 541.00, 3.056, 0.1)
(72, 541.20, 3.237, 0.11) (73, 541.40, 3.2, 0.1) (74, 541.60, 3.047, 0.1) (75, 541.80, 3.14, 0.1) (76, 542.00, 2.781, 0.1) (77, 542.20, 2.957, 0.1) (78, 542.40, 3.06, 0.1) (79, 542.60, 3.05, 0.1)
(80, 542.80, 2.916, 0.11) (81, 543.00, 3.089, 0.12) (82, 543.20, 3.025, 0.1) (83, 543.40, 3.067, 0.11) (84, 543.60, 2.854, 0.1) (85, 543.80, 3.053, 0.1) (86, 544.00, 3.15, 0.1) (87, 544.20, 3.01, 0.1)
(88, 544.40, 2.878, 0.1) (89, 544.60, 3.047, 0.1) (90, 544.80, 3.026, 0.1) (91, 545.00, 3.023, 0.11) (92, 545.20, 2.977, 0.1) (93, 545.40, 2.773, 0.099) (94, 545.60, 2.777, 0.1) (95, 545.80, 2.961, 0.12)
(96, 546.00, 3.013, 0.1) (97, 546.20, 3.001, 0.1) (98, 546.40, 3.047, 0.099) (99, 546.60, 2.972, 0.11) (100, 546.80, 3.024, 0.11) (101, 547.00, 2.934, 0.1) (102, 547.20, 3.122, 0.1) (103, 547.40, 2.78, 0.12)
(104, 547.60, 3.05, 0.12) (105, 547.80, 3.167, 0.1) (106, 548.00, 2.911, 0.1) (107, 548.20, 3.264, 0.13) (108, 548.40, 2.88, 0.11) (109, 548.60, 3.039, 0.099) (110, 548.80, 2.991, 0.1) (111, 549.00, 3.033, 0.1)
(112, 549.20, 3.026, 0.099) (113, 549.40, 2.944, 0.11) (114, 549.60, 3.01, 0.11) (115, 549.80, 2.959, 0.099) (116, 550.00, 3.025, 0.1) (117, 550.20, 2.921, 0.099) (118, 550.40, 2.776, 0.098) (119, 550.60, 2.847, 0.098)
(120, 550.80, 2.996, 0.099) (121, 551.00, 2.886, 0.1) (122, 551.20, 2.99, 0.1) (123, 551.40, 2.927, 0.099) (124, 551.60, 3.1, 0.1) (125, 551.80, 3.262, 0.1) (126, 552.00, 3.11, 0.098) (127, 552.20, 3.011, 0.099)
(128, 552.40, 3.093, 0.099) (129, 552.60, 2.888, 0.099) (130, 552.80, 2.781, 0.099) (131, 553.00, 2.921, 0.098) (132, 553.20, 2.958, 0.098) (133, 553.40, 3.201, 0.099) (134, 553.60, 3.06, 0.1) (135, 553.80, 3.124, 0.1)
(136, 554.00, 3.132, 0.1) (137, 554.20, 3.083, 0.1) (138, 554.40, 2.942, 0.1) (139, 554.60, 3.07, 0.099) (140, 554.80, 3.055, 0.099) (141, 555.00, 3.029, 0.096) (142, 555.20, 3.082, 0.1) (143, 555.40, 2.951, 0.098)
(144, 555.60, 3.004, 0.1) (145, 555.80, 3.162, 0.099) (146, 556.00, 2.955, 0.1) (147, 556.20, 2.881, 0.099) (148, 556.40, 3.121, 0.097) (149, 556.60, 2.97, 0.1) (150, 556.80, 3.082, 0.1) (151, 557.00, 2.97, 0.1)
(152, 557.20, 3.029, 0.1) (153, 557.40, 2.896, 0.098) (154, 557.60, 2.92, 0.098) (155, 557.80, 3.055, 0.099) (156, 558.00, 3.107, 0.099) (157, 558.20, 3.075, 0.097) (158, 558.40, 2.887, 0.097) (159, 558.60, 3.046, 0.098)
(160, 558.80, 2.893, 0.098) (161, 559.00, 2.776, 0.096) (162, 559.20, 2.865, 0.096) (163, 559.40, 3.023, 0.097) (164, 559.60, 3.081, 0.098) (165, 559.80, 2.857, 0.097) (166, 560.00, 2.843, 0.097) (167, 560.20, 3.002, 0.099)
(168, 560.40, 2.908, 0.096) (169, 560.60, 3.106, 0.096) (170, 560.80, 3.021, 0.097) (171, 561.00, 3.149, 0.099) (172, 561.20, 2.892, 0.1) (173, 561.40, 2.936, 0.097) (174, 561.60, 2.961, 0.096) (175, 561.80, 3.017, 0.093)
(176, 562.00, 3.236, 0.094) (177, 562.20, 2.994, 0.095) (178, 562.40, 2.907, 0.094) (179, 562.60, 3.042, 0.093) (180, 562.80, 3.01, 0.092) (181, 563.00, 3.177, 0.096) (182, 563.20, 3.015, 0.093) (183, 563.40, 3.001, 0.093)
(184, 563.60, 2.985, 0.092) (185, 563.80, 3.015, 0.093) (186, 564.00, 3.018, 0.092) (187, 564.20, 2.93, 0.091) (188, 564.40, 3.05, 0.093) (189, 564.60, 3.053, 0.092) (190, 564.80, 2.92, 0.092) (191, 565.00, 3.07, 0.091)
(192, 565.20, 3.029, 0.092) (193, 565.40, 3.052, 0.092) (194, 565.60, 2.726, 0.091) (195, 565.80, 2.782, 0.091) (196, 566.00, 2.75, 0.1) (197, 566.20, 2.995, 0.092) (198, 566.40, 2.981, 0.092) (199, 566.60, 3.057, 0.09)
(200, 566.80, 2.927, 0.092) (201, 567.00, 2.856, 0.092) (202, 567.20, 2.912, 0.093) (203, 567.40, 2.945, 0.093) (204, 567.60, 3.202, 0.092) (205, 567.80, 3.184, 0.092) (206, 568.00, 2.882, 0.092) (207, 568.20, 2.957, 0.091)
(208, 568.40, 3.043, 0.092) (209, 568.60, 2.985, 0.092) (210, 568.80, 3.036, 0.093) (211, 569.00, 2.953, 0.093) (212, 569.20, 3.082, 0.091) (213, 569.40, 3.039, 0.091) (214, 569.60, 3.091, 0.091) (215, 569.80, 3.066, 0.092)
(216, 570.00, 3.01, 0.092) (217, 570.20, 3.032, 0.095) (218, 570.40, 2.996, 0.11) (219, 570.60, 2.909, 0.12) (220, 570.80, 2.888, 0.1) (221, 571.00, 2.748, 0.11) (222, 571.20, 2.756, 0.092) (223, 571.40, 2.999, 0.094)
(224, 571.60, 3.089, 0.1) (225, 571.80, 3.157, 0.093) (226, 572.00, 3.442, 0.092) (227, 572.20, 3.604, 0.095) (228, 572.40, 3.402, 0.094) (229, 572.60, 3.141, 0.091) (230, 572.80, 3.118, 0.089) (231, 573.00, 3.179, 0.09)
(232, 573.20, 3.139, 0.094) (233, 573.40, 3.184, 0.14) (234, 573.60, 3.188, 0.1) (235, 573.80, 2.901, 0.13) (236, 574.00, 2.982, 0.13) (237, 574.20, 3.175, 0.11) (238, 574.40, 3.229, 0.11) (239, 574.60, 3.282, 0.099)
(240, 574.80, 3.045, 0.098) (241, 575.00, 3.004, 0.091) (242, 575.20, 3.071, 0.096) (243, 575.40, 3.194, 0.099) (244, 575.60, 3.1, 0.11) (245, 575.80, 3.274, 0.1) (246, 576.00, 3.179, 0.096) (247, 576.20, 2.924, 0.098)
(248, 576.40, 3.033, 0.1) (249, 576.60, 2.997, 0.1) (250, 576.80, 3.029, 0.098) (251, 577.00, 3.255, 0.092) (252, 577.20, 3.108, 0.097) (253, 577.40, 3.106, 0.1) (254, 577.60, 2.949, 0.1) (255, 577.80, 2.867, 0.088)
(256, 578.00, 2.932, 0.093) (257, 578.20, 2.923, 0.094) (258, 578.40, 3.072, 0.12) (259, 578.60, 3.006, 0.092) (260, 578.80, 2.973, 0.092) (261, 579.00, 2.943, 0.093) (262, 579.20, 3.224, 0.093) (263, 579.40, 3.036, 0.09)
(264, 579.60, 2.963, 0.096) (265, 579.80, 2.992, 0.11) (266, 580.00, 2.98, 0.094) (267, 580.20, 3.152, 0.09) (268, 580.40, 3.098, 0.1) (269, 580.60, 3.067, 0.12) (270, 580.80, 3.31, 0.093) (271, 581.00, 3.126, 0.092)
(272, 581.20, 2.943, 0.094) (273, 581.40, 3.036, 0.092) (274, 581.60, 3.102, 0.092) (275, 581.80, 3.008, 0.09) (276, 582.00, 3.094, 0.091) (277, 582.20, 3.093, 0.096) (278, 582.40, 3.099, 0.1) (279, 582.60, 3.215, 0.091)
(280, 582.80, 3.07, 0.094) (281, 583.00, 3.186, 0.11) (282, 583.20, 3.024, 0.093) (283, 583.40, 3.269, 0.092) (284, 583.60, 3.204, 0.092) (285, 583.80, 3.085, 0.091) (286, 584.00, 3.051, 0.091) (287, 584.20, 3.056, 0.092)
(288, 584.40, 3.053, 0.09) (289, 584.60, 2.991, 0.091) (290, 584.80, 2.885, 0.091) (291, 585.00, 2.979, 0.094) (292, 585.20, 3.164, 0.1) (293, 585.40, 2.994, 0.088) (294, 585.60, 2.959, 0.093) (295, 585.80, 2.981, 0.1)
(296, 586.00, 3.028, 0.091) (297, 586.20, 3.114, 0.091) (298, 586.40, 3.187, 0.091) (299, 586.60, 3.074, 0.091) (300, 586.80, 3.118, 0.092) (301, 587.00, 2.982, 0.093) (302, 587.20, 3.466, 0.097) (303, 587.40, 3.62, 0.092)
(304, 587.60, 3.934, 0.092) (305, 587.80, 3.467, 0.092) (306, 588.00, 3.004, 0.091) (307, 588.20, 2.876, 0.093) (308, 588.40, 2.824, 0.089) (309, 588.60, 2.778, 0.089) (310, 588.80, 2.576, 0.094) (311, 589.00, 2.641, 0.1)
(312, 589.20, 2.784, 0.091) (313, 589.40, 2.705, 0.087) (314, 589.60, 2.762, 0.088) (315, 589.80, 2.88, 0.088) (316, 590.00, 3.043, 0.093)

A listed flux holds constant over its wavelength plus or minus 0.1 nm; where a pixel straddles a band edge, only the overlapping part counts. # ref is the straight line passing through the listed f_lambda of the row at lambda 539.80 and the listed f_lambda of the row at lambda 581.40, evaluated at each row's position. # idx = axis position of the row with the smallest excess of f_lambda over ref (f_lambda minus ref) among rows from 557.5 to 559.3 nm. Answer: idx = 559.00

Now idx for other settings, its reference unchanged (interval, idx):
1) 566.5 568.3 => 567.00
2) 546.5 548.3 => 547.40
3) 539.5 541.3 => 540.80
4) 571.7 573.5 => 572.80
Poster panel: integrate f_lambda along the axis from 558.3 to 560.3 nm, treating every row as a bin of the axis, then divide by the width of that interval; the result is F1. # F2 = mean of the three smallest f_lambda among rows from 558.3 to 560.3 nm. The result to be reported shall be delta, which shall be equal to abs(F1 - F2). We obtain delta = 0.10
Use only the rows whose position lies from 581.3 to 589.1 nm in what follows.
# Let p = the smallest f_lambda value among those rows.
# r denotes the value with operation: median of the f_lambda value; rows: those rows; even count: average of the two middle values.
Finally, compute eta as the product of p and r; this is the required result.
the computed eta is 7.87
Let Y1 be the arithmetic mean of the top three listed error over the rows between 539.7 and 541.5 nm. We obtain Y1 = 0.117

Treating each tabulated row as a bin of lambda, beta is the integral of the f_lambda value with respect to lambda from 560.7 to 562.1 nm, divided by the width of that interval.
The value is 3.030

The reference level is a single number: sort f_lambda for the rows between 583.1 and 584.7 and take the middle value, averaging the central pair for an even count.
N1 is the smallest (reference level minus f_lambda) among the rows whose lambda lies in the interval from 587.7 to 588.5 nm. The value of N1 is -0.41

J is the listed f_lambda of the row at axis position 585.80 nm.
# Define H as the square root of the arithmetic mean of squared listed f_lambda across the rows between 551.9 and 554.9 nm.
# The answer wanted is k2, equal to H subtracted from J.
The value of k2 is -0.049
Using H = 3.03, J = 2.981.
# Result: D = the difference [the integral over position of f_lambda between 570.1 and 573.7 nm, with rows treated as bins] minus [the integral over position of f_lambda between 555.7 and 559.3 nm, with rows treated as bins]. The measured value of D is 0.46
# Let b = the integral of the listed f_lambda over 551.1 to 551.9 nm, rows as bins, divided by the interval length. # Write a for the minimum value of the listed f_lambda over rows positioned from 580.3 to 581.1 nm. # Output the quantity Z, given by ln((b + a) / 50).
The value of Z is -2.10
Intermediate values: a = 3.067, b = 3.07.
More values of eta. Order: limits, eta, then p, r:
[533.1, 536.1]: 8.18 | 2.745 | 2.98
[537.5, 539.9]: 8.29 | 2.8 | 2.96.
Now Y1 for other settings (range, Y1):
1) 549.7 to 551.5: 0.100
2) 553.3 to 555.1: 0.100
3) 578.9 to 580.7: 0.110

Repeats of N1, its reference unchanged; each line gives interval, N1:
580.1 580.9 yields -0.26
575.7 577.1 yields -0.22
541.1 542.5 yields -0.18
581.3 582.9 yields -0.16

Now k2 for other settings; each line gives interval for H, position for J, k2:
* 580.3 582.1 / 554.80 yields -0.034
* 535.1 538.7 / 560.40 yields -0.151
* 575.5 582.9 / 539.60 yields -0.263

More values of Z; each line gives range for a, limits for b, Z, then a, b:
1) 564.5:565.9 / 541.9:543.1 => -2.17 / 2.726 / 2.98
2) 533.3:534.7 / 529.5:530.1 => -2.18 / 2.745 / 2.90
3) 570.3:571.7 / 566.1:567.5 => -2.17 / 2.748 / 2.95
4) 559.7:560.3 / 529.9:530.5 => -2.14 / 2.843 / 3.06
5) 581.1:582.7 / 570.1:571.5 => -2.15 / 2.943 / 2.90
